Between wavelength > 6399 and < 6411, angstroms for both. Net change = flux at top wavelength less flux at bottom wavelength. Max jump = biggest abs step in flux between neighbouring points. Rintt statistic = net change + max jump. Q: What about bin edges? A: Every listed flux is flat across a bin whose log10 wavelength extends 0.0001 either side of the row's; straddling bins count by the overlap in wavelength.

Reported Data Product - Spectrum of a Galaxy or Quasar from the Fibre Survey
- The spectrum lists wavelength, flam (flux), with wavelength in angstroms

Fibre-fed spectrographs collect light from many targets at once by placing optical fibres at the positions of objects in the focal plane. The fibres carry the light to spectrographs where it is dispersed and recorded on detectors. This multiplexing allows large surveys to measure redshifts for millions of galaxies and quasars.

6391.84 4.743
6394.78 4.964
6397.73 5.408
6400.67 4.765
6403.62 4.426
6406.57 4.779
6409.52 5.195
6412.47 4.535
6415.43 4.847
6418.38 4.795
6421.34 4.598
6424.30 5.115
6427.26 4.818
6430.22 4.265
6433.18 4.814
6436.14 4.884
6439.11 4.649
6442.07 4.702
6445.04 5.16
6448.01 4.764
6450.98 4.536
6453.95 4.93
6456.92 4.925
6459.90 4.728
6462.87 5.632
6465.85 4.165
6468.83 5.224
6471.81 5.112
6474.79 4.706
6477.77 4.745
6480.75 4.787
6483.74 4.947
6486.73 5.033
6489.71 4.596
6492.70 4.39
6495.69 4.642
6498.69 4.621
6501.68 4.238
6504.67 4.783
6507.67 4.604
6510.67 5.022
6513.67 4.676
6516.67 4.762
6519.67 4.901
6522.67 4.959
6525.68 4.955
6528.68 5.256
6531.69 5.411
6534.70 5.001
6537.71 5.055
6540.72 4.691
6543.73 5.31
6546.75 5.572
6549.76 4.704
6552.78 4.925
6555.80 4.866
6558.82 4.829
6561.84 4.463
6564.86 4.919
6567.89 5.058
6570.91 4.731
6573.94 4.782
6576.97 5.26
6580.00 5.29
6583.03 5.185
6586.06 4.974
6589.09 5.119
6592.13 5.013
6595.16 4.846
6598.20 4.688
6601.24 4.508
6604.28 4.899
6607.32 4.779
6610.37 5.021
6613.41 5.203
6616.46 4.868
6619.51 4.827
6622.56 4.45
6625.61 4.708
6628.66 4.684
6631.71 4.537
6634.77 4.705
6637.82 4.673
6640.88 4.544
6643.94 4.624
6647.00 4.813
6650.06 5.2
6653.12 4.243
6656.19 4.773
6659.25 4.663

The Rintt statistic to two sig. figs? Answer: 0.85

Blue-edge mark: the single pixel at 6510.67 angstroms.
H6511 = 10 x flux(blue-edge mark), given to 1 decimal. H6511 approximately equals 50.2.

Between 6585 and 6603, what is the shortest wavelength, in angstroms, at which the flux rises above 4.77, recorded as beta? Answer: 6586.06 angstroms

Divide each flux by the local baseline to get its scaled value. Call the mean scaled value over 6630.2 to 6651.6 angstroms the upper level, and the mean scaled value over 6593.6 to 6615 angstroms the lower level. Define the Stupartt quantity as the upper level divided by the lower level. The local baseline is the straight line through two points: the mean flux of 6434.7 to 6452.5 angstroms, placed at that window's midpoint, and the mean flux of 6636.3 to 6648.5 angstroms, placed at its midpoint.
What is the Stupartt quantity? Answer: 0.980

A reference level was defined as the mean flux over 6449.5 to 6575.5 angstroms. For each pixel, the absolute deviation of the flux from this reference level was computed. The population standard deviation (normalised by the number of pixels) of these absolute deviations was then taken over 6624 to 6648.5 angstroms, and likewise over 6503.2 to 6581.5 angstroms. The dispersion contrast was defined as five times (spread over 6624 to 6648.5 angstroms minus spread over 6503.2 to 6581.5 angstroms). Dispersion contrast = -0.46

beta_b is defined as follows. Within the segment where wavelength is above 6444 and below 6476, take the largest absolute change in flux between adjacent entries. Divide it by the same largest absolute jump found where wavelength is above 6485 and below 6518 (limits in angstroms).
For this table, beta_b 2.7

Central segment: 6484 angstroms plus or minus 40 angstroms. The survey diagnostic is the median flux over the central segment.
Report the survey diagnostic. 4.76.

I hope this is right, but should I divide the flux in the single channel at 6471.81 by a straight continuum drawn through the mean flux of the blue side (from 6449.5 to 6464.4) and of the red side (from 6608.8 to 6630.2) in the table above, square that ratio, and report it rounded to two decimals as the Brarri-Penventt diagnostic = 1.07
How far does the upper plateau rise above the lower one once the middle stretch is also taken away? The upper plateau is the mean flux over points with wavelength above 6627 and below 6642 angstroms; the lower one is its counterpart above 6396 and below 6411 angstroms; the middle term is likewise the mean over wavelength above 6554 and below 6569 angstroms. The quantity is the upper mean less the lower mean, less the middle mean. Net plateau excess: -5.11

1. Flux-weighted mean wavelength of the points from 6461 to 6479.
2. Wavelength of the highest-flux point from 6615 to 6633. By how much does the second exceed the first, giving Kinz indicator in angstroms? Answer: 146.3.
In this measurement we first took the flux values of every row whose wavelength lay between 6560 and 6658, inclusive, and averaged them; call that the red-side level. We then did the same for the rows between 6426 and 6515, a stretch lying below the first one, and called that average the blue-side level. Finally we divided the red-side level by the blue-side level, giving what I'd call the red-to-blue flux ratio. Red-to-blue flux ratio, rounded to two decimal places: 1.01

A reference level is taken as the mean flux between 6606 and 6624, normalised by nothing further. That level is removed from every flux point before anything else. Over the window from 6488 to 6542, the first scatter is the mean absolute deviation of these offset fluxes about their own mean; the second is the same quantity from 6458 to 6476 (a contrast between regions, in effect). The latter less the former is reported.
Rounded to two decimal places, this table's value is 0.16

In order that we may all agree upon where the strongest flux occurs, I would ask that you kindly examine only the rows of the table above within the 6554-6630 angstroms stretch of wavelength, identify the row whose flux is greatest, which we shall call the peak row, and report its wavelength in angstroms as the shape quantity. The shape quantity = 6580.00 angstroms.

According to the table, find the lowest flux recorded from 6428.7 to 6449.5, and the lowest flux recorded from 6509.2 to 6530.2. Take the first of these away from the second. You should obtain 0.41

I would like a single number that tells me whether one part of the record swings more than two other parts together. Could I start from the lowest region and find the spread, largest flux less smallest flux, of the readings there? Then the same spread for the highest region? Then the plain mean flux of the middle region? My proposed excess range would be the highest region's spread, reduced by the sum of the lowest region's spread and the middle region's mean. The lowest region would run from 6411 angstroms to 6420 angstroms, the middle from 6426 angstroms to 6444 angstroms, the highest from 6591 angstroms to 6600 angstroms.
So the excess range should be -4.7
